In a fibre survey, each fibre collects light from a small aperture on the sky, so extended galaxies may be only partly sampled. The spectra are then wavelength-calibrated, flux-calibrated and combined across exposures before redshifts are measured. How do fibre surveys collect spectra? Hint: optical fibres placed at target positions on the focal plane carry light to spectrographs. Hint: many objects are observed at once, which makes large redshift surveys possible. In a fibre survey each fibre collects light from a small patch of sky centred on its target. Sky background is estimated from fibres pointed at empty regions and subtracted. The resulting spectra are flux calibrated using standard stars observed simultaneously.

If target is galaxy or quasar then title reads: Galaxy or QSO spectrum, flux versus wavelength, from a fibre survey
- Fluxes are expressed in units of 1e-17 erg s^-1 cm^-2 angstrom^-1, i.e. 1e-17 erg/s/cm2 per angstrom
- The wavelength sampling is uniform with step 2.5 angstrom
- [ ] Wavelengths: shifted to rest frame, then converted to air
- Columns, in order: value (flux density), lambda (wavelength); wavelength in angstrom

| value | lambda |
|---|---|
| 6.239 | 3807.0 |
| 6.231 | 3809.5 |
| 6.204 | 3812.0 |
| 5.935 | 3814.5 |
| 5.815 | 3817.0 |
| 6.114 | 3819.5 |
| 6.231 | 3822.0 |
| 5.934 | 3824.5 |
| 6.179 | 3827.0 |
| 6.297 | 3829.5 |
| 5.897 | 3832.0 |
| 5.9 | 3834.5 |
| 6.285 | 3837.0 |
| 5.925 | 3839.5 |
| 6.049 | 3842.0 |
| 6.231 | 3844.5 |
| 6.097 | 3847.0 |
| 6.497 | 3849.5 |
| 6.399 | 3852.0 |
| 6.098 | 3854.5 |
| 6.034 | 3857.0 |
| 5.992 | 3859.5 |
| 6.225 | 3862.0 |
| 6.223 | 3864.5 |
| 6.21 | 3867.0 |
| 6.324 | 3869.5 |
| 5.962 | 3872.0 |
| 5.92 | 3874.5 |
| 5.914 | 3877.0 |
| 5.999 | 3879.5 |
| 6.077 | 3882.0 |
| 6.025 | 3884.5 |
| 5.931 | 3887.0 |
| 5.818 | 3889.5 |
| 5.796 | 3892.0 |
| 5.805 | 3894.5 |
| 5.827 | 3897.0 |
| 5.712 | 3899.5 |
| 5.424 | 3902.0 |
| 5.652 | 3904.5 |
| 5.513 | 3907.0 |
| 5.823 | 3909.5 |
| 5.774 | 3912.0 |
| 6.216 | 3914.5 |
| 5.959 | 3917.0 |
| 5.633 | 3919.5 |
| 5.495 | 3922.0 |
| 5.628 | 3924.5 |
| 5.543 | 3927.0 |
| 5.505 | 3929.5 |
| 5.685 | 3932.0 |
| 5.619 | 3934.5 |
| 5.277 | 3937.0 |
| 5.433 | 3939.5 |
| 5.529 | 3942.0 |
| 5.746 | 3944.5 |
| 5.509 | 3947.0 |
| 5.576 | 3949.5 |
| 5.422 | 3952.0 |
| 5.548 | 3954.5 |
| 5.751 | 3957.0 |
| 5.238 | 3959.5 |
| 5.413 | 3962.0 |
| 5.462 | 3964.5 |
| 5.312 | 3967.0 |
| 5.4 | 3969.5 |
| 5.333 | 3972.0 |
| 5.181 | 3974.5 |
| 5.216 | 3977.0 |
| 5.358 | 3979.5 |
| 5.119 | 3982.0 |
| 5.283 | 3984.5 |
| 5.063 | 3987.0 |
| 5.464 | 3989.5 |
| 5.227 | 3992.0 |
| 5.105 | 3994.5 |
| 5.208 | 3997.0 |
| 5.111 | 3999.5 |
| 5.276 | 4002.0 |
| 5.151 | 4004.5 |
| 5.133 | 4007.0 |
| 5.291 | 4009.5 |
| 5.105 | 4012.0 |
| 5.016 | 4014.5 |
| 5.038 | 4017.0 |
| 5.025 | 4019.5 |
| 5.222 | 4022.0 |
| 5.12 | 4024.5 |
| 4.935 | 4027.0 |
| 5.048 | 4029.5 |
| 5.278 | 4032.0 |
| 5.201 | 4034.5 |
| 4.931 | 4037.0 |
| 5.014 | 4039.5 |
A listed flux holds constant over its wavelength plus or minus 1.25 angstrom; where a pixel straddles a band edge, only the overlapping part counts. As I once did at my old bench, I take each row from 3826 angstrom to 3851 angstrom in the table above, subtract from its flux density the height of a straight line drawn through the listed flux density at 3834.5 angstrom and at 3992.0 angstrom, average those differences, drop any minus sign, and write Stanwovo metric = 0.25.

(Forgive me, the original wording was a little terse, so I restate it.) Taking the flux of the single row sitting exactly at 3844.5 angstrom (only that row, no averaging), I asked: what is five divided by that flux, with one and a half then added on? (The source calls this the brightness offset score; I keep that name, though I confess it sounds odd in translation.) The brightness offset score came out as 2.30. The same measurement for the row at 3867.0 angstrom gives 2.31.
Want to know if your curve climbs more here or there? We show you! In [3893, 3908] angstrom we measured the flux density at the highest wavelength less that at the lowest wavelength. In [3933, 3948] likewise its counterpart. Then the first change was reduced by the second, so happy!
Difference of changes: -0.18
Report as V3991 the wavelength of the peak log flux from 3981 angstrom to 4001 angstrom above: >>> 3989.5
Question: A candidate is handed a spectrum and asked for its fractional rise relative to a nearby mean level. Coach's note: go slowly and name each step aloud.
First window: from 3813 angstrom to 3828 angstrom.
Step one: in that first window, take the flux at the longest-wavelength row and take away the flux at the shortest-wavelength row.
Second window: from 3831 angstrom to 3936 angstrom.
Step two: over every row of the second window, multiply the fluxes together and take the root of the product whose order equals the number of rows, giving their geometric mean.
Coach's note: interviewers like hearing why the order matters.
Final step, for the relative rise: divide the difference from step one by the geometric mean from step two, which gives 0.041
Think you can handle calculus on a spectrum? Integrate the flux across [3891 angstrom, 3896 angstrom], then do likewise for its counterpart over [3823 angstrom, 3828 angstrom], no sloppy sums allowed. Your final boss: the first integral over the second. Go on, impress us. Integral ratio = 0.958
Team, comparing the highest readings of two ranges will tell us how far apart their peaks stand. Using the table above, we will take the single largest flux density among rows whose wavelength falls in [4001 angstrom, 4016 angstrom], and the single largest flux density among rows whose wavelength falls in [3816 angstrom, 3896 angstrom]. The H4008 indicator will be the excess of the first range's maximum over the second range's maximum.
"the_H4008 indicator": -1.2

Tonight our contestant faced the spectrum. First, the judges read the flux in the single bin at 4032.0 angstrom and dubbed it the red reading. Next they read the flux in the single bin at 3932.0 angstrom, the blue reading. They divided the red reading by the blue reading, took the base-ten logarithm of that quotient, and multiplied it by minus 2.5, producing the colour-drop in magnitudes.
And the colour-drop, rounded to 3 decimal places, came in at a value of 0.081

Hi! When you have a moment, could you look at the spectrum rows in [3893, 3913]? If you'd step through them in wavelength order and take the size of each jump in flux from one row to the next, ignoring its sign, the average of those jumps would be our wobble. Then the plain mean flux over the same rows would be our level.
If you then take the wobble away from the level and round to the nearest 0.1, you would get 5.5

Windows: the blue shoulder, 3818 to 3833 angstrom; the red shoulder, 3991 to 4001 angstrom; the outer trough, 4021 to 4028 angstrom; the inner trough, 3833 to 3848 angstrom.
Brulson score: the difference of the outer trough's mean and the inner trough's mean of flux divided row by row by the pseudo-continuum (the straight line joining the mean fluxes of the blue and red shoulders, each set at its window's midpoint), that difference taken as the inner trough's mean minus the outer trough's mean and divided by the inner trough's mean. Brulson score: -0.01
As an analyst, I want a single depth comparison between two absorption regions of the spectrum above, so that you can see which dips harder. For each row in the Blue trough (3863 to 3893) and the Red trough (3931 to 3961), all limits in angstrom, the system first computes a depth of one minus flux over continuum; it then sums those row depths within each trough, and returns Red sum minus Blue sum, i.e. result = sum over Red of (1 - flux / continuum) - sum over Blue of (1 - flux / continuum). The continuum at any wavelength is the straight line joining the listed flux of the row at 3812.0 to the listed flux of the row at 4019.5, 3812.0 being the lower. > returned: 0.20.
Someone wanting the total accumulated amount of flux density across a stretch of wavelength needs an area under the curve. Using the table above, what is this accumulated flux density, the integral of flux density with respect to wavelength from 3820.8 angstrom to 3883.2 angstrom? 382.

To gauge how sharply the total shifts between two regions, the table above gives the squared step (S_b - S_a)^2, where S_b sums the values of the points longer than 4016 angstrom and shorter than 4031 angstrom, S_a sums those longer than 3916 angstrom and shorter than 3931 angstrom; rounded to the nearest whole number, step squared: 11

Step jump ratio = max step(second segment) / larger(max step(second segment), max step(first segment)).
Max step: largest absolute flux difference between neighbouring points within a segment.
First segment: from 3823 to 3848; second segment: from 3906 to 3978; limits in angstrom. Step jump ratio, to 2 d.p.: 1.00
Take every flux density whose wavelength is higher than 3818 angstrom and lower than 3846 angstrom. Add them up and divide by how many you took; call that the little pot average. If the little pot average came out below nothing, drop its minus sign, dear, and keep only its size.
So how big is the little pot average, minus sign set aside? 6.1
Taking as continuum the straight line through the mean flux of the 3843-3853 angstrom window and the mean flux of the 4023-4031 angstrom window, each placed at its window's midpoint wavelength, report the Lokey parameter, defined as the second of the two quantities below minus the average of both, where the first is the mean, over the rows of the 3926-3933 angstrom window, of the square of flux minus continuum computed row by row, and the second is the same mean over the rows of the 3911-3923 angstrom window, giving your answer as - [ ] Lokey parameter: 0.013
